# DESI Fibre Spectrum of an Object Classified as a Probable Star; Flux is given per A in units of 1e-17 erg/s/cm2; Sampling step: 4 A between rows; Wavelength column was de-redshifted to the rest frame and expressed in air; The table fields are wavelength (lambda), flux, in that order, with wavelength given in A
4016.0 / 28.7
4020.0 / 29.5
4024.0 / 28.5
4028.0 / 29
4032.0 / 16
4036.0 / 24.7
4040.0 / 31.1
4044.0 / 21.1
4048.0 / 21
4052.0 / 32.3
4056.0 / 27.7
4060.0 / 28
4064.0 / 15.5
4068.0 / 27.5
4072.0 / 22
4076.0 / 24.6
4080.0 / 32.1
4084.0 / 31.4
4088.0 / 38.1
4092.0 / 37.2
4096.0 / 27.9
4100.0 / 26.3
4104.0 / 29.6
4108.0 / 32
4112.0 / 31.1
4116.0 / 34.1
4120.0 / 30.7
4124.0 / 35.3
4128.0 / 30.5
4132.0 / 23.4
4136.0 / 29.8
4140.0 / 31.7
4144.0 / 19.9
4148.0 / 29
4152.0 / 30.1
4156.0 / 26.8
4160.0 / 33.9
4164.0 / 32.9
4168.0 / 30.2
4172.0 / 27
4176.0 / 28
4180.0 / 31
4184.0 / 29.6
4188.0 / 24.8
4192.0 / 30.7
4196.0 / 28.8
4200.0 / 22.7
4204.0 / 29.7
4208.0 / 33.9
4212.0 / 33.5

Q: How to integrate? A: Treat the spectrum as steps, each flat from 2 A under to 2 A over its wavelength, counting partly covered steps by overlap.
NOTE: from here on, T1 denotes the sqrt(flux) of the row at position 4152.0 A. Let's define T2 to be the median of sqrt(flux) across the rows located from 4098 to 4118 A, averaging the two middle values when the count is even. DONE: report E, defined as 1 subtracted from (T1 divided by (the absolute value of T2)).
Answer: -0.02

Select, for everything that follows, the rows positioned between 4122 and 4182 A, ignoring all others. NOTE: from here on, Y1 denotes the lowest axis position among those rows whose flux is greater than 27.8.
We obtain 4124.0 A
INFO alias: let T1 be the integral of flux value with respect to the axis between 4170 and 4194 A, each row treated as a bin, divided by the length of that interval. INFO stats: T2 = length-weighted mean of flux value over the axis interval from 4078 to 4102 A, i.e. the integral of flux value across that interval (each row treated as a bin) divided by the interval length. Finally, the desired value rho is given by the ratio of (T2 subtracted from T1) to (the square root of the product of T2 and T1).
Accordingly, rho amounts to -0.12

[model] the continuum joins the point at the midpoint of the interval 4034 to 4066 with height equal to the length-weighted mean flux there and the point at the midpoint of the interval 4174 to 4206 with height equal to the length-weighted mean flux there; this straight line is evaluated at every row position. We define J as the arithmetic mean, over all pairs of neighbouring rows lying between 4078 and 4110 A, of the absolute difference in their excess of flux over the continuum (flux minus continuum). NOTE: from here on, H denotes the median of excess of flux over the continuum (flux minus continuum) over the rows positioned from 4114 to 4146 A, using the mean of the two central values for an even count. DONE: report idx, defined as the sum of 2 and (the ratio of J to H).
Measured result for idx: 2.9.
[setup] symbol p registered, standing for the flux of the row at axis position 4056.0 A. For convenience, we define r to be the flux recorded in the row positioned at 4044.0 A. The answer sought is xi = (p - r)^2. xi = 44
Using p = 27.7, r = 21.1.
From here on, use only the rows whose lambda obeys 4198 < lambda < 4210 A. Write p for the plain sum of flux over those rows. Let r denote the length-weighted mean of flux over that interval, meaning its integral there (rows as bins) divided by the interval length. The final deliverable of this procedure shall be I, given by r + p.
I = 115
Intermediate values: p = 86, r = 28.8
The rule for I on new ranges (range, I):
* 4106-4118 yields 130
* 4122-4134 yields 119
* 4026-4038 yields 93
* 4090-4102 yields 122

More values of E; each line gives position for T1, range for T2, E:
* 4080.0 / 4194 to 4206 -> 0.06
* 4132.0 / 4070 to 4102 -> -0.11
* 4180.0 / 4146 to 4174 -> 0.01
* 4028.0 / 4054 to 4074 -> 0.03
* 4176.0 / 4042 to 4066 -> 0.07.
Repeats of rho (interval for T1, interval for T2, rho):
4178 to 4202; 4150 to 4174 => -0.08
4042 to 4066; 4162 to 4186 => -0.21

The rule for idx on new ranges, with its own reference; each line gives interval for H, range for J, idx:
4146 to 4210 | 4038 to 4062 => 5.2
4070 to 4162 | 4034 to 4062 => 3.5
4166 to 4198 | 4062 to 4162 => 6.7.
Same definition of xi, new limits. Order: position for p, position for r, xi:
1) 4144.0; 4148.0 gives 83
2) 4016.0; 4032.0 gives 161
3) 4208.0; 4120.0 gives 10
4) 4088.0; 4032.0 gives 488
